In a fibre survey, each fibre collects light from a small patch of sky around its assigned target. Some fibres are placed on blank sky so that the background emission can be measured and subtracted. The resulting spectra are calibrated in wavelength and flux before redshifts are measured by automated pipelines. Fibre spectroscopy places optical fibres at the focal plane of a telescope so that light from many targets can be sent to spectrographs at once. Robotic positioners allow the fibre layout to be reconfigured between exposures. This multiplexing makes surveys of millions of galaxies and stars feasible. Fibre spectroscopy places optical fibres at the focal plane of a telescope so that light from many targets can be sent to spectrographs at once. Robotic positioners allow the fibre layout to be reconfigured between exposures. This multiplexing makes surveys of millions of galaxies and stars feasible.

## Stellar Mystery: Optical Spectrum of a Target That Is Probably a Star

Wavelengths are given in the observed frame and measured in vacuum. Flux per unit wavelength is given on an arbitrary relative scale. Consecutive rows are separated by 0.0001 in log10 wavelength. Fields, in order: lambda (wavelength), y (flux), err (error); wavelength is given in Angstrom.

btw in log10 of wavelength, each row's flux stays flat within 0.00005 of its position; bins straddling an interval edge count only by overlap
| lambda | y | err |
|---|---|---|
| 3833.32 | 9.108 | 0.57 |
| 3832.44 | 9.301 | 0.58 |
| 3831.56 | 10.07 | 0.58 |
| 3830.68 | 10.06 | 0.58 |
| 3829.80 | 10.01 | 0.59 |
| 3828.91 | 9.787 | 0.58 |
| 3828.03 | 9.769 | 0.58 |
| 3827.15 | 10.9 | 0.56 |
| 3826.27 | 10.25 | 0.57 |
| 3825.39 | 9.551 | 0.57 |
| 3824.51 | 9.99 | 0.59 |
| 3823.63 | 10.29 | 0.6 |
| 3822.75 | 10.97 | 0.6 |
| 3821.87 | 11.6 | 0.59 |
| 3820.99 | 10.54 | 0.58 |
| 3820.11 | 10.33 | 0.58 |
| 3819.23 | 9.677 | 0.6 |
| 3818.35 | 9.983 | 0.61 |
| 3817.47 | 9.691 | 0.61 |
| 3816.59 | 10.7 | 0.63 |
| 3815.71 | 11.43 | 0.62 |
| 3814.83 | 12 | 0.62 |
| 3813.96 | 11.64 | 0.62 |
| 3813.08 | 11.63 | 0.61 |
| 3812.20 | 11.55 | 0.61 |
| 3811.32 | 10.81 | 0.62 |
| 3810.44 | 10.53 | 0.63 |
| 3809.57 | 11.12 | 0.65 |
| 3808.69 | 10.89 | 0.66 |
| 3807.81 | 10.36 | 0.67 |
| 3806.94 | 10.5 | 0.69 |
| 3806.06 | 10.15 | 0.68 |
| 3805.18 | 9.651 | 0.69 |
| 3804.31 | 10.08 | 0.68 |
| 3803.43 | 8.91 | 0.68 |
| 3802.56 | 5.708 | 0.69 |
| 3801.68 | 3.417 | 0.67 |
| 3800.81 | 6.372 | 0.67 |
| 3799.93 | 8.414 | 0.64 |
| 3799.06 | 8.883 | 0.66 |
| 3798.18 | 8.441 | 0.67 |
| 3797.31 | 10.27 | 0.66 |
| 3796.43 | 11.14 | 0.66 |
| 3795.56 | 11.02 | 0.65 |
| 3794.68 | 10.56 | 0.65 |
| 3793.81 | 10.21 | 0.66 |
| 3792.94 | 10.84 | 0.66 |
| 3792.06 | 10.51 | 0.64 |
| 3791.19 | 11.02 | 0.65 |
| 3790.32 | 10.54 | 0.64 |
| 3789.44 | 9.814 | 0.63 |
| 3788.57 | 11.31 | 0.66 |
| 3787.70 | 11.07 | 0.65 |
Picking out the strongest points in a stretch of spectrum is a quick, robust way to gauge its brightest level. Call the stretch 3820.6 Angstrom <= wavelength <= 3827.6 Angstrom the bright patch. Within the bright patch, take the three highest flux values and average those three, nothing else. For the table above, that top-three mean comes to 11.2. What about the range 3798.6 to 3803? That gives 7.9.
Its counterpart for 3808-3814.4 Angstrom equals 11.6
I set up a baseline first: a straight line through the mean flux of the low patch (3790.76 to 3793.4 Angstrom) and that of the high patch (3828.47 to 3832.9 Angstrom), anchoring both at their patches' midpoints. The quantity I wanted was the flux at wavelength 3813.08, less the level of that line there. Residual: 1.4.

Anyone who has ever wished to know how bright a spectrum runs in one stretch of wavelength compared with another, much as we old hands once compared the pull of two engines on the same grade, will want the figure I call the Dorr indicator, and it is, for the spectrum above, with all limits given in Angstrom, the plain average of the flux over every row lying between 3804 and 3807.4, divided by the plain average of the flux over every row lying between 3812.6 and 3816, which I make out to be 0.86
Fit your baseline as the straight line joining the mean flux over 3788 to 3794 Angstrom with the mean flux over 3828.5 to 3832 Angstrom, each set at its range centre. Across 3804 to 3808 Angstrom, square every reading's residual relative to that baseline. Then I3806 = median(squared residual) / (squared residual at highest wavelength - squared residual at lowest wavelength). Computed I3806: -0.5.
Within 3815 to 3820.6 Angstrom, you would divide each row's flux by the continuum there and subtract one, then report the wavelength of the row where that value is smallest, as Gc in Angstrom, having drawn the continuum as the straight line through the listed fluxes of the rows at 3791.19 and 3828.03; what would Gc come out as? 3817.47 Angstrom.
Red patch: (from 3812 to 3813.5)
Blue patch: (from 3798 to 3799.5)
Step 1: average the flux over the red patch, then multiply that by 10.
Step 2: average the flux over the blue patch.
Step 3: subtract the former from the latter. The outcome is -107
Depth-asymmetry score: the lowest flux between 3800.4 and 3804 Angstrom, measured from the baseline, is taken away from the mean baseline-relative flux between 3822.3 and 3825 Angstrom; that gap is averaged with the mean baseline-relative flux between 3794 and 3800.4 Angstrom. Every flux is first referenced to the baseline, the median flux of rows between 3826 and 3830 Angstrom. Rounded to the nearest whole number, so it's 3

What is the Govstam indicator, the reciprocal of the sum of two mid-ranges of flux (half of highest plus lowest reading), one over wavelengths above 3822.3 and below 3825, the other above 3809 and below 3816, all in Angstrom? 0.0460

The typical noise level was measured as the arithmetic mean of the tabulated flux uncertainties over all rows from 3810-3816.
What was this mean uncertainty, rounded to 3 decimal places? 0.619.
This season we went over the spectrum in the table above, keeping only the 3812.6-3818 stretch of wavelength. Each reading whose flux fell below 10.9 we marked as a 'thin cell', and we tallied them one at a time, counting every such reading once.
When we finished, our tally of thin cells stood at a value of 2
